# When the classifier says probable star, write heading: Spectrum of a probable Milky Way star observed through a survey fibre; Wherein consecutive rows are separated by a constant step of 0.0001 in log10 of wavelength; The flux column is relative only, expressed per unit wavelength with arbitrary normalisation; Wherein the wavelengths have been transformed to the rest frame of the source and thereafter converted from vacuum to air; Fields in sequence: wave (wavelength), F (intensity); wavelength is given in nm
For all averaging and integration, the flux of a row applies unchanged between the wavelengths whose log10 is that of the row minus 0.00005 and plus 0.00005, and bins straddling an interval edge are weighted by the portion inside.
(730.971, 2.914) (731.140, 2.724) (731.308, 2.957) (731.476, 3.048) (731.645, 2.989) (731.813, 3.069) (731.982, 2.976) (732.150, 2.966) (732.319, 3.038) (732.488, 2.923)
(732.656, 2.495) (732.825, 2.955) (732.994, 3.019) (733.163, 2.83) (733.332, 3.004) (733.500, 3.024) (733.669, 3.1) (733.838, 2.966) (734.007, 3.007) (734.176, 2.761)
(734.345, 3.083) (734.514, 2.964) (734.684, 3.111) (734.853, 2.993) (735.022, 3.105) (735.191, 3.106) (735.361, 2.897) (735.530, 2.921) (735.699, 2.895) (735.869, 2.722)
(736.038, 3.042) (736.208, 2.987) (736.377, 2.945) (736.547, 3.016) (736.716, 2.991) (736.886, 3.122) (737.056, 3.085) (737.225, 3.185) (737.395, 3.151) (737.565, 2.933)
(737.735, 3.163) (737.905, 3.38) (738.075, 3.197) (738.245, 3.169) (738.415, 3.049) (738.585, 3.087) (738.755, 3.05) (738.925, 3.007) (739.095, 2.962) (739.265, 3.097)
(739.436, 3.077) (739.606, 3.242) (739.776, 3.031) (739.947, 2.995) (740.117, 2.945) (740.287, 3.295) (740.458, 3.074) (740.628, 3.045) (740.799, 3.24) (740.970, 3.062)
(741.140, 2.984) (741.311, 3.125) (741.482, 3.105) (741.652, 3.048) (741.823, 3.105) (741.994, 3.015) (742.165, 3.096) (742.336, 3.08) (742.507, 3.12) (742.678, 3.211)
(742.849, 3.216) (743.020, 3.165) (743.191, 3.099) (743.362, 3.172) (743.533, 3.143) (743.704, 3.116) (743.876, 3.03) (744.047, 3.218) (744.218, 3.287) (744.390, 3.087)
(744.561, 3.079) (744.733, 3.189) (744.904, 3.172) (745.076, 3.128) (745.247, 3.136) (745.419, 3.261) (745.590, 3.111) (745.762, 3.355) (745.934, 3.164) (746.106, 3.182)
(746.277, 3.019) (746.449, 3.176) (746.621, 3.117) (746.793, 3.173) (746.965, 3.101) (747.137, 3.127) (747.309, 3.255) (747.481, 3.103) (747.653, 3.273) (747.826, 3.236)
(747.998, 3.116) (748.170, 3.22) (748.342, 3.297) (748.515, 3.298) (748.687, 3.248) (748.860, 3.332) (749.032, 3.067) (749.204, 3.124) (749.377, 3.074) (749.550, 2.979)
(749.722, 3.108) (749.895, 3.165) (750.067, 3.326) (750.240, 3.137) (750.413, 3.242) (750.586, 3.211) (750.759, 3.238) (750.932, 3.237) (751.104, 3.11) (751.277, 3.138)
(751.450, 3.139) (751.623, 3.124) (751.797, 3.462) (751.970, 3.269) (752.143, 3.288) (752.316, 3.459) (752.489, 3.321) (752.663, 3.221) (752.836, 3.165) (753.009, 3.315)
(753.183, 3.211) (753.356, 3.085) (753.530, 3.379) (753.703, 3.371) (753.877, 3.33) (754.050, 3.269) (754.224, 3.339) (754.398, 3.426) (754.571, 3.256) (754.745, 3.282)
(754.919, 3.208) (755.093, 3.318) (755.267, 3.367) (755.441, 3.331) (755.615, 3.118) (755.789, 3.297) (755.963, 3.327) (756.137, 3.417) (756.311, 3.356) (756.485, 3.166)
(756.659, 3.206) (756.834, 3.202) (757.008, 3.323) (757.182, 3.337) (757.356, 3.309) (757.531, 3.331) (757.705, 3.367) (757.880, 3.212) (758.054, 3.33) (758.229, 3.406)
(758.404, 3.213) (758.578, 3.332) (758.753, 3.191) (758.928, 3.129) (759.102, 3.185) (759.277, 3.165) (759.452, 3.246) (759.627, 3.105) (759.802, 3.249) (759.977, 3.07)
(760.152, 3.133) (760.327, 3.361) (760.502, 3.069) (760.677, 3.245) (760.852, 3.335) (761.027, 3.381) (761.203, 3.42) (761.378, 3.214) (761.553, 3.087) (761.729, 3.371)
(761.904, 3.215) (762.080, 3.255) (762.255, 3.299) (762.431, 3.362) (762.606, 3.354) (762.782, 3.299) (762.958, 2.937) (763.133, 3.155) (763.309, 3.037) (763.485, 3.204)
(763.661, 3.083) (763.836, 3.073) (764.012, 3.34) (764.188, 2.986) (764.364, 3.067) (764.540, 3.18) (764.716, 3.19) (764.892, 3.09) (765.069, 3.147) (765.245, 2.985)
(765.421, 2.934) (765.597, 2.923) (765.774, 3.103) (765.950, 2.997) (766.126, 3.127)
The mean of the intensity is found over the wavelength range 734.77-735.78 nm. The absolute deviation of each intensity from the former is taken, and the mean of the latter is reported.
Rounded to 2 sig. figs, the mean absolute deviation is 0.082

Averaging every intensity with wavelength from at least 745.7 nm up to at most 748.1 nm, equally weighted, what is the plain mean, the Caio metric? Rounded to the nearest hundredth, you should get 3.17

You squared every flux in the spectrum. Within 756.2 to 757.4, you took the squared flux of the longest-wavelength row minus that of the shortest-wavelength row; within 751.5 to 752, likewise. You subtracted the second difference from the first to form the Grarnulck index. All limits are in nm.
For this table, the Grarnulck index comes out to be -1.24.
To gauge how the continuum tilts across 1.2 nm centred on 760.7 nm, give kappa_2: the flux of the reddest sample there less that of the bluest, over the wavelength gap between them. 0.27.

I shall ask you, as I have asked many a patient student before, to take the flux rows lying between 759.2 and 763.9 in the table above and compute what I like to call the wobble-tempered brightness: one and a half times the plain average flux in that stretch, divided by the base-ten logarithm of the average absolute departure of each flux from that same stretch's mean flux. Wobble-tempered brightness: -4.94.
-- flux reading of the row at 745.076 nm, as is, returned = 3.128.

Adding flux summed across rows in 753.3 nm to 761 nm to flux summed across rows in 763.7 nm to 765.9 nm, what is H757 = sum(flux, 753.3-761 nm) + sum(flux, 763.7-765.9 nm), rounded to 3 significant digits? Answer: 181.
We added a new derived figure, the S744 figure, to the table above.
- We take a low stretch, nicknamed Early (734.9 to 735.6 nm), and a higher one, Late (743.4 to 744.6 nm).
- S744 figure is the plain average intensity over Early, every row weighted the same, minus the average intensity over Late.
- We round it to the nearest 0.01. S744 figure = -0.13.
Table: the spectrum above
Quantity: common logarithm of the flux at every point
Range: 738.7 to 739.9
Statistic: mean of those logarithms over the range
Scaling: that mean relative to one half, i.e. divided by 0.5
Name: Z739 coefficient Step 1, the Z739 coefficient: 0.97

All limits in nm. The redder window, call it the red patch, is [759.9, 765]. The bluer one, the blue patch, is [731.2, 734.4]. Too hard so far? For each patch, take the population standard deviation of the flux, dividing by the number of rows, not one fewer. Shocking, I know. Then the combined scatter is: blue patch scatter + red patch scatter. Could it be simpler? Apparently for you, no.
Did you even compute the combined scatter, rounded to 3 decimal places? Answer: 0.267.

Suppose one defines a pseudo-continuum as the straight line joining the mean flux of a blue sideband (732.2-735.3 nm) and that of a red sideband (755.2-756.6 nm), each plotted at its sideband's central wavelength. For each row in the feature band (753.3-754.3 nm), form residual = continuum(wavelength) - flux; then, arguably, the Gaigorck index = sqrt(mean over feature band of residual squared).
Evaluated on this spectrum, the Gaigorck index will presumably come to 0.103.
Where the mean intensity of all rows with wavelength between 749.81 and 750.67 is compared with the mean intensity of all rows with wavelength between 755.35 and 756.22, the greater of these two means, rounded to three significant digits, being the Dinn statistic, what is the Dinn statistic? 3.30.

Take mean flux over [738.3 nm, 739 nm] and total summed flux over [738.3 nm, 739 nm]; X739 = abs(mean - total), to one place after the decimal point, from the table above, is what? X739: 9.1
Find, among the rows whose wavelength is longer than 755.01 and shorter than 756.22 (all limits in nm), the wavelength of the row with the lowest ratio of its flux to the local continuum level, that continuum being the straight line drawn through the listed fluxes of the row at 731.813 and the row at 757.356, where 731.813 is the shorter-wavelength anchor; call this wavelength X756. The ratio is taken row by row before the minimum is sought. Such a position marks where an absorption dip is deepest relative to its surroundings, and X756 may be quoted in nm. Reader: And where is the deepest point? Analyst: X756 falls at 755.615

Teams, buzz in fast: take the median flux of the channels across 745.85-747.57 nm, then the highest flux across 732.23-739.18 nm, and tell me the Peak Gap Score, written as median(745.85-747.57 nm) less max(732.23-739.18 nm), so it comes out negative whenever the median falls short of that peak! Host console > -0.23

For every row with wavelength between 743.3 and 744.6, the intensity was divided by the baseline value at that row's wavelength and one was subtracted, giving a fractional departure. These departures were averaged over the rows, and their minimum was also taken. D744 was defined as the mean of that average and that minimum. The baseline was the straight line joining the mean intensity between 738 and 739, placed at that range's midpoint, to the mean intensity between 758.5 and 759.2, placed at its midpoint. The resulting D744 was -0.012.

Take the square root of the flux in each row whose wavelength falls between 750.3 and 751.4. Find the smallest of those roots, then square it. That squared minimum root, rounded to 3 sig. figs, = 3.11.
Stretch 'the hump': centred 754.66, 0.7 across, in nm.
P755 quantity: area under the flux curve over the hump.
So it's 2.3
